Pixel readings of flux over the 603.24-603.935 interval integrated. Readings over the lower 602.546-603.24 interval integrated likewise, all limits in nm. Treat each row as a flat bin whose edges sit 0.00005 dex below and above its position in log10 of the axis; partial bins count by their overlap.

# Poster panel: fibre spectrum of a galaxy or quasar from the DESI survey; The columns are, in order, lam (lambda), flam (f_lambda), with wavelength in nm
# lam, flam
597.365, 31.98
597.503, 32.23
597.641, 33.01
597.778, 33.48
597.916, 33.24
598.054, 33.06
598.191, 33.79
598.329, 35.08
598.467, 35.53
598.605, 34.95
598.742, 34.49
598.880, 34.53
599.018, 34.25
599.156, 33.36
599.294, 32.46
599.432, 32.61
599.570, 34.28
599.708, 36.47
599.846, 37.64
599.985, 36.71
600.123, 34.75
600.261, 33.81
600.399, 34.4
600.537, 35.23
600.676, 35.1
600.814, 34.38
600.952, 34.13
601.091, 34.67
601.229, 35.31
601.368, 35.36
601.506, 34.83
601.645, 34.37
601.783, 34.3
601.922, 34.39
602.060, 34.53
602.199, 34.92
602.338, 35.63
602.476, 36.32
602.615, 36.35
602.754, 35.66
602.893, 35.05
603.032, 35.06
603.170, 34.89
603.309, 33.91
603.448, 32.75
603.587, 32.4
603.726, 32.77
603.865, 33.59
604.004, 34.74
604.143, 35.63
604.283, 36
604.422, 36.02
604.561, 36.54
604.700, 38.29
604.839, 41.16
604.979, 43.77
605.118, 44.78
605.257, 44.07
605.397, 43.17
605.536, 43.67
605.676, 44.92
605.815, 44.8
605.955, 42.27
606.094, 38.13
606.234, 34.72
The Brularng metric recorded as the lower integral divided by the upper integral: 1.07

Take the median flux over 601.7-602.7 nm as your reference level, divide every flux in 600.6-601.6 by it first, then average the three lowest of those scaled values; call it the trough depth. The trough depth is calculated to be 0.98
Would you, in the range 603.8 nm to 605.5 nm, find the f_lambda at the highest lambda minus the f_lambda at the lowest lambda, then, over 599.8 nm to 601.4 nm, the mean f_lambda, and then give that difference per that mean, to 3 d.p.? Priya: 0.273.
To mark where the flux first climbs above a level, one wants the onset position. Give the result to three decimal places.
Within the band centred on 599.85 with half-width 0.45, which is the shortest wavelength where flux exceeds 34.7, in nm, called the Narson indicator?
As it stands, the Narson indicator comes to 599.708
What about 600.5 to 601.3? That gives 600.537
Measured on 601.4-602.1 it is 601.506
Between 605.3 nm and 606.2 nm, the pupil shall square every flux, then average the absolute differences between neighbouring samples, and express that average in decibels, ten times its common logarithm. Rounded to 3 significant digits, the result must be 21.6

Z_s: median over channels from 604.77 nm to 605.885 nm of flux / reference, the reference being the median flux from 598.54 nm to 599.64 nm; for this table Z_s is 1.28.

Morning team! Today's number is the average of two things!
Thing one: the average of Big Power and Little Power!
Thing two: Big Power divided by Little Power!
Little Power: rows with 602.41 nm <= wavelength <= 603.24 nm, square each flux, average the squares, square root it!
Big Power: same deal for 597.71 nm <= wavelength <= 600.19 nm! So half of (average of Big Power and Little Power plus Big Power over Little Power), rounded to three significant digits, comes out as 18.0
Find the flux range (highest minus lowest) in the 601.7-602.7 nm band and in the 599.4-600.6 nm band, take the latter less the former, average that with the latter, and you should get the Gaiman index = 4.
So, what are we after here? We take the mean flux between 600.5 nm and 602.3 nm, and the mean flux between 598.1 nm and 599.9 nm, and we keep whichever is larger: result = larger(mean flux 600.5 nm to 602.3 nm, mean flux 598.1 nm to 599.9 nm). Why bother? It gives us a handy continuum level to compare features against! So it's 34.7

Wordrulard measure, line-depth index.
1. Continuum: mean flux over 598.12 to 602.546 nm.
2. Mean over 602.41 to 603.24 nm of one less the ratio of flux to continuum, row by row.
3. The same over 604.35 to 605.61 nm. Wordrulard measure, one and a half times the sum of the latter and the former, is -0.31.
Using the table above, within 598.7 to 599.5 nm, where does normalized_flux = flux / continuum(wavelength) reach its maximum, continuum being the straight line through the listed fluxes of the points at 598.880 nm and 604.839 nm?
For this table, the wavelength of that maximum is 598.742 nm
